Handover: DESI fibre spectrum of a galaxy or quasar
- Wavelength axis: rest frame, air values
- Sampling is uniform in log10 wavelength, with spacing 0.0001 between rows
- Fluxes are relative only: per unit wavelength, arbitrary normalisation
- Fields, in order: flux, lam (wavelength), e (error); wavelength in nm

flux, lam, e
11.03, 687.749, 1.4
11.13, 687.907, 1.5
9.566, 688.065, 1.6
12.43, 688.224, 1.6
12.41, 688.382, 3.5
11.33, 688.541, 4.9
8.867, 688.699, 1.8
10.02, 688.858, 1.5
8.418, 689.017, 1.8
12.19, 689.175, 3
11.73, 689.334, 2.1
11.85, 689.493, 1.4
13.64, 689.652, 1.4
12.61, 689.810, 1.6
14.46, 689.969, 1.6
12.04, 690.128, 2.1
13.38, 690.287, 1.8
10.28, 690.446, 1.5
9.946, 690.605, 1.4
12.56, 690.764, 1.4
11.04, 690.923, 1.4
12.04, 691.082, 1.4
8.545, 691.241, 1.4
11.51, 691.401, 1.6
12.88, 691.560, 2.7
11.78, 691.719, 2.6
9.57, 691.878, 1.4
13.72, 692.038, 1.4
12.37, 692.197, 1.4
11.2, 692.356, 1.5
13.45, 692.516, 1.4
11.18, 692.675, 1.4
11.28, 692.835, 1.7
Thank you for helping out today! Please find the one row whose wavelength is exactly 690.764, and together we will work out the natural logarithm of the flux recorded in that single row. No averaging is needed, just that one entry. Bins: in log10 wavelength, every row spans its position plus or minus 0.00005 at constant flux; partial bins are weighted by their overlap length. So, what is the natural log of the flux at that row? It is 2.53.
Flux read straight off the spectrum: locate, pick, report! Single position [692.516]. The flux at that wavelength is 13.45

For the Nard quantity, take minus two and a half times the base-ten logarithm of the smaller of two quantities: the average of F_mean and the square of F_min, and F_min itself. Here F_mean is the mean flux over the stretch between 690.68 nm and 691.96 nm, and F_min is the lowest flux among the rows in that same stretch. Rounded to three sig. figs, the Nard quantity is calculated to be -2.33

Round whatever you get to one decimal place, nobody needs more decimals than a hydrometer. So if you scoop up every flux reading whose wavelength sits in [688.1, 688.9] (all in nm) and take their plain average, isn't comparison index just 11.0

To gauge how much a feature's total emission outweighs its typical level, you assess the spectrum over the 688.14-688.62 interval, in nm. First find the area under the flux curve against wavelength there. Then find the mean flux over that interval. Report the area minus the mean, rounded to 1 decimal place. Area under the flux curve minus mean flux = -6.3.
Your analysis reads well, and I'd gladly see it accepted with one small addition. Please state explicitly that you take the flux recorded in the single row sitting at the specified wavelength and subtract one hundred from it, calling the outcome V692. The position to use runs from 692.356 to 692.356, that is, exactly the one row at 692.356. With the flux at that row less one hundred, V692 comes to -88.8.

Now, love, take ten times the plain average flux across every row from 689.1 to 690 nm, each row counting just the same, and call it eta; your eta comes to 127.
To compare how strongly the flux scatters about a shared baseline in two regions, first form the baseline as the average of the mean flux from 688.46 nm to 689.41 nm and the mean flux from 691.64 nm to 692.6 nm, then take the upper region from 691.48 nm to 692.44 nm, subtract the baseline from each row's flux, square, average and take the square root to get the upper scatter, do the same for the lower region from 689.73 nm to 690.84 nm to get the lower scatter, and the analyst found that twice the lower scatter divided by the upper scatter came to 2.4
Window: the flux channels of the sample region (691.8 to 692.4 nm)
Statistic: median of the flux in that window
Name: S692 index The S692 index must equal 11.8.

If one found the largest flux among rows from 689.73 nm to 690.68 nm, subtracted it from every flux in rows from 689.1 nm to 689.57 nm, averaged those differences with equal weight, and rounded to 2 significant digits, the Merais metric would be -2.5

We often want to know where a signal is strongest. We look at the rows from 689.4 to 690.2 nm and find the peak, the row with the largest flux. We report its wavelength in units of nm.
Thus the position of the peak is 689.969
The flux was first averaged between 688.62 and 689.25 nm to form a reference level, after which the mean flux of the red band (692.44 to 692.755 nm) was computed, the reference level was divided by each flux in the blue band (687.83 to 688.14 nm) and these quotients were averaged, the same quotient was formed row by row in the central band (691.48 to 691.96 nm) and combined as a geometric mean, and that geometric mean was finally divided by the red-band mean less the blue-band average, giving 0.077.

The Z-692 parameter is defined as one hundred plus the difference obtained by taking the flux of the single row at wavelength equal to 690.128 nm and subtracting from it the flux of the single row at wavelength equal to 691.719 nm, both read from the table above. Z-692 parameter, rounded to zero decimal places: 100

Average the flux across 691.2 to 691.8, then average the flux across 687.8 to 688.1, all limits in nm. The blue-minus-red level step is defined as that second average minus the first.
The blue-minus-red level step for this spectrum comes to -0.8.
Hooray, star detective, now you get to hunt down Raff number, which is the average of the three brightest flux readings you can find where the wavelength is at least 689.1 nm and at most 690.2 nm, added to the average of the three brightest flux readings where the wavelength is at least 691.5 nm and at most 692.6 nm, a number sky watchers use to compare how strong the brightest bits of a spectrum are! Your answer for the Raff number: 26.9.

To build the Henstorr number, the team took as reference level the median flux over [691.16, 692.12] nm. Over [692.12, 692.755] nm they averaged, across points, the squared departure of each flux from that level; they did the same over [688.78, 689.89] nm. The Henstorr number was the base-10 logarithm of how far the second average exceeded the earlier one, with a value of 0.19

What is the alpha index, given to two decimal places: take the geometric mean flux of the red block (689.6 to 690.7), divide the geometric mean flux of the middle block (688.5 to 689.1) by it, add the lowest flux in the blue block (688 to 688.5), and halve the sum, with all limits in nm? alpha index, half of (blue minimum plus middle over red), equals 5.18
